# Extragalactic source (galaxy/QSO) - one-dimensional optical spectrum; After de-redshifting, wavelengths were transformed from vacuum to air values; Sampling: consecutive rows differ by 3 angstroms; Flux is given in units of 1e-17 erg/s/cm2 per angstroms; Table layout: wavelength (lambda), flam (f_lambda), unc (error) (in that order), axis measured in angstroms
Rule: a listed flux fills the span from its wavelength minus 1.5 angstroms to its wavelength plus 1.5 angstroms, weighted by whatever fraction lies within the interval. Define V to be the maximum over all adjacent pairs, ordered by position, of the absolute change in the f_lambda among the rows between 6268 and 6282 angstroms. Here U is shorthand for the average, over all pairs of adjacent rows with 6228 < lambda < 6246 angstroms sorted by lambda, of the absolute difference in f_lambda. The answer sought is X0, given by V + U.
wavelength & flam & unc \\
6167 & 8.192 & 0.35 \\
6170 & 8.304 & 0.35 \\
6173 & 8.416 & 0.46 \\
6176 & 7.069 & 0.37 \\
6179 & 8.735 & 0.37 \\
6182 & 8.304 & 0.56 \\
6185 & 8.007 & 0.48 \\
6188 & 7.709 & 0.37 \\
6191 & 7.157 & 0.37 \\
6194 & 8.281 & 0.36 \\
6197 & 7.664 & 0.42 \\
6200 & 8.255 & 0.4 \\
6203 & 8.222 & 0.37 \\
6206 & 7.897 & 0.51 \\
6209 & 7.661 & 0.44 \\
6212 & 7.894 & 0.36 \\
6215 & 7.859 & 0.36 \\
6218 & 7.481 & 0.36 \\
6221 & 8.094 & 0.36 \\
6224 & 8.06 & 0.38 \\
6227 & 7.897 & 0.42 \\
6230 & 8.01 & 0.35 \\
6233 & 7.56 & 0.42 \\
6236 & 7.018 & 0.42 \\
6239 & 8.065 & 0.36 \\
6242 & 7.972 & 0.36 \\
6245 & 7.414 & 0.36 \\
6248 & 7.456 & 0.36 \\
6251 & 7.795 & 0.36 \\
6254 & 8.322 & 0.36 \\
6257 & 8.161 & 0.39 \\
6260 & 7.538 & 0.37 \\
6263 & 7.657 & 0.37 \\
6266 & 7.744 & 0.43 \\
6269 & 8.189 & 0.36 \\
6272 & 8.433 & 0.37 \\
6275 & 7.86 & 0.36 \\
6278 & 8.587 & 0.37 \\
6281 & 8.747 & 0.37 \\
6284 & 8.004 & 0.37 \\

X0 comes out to 1.3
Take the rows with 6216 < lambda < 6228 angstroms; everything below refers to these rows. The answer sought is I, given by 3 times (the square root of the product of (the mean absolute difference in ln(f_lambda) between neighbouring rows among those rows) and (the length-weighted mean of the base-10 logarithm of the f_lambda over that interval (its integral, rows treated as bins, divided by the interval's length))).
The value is 0.53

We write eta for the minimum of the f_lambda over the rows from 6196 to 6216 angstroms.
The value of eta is 7.661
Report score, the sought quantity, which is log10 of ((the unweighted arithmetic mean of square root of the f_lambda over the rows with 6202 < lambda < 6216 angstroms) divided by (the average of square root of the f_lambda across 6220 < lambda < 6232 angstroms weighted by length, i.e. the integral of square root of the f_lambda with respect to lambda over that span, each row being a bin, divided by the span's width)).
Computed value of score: -0.002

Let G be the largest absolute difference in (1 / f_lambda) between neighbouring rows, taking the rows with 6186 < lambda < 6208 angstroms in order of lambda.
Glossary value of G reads 0.019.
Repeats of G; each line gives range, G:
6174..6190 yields 0.027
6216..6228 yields 0.010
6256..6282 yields 0.011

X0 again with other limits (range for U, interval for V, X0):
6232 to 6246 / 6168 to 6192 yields 2.2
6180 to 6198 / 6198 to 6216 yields 0.9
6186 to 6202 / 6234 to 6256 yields 1.8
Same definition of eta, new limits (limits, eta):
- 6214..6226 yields 7.481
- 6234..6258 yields 7.018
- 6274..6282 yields 7.86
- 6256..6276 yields 7.538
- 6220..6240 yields 7.018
